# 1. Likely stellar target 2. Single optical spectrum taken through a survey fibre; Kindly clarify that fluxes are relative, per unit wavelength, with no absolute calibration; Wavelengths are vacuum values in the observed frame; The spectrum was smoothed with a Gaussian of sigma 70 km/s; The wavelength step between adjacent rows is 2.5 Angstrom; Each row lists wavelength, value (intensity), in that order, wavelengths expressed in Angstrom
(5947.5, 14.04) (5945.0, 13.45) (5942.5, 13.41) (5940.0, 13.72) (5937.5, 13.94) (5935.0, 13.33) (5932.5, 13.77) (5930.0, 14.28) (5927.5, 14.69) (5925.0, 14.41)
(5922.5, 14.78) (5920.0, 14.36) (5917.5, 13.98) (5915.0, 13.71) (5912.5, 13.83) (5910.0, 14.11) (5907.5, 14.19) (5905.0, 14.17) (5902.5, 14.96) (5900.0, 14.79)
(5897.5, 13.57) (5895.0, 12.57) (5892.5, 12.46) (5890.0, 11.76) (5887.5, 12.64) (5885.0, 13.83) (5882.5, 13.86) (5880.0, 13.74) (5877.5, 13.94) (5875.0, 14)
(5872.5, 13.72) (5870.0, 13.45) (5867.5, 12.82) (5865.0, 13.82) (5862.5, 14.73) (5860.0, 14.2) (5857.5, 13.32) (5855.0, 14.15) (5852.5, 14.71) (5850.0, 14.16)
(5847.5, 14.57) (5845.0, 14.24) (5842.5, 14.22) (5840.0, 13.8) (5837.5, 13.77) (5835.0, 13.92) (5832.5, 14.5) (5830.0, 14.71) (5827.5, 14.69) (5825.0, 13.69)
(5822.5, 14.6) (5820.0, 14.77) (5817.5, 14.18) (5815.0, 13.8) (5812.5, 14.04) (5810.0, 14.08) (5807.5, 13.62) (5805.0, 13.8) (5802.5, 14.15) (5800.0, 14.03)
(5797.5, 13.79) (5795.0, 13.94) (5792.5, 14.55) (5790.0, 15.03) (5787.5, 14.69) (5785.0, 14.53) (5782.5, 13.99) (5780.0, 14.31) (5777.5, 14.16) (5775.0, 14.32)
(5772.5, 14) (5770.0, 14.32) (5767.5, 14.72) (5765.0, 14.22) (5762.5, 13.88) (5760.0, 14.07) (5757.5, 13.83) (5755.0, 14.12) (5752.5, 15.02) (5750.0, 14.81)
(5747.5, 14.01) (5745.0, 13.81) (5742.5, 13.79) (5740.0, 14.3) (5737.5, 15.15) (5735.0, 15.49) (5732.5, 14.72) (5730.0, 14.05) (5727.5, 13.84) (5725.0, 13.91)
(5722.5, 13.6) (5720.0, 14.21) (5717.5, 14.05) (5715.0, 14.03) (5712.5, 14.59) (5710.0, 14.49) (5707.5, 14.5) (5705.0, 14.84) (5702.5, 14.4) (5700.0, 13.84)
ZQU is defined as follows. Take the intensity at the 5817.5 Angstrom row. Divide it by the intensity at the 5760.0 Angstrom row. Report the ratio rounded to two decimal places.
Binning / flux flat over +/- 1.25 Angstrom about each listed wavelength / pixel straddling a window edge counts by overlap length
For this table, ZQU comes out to 1.01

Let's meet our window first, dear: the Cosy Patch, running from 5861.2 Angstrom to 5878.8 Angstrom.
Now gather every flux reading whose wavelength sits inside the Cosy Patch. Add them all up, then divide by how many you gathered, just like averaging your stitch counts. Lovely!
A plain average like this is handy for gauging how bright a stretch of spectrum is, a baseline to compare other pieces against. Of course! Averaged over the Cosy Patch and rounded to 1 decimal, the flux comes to 13.8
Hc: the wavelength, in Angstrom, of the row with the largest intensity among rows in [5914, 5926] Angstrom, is 5922.5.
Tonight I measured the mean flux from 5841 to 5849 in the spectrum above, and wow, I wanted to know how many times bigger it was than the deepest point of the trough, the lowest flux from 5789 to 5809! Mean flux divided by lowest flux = 1.05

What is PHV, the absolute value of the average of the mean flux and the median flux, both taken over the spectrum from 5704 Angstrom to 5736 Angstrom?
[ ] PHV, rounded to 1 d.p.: 14.3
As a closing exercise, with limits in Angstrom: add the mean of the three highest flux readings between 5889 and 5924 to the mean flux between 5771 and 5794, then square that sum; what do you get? 855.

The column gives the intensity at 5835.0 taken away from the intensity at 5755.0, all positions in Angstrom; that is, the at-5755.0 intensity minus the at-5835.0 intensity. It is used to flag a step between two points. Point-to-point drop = 0.20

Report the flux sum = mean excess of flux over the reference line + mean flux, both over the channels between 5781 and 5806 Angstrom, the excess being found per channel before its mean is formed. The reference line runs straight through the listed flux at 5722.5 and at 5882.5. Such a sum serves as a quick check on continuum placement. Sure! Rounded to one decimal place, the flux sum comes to 14.8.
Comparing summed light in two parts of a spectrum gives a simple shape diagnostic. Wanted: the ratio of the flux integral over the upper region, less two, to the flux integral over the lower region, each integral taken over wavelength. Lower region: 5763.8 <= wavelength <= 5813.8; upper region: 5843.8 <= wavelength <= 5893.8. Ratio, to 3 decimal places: 0.961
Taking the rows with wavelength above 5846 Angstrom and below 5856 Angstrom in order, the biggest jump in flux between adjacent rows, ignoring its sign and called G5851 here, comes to 0.56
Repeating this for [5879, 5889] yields 1.19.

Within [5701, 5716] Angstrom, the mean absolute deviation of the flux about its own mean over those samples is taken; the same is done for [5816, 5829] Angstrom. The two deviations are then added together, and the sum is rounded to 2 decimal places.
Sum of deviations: 0.53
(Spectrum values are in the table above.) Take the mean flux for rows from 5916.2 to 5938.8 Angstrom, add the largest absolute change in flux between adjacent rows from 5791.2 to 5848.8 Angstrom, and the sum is 15.2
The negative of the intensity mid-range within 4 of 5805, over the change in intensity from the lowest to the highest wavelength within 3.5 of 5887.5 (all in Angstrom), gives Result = 7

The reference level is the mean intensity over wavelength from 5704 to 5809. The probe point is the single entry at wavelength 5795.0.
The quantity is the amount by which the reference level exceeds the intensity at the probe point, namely 0.33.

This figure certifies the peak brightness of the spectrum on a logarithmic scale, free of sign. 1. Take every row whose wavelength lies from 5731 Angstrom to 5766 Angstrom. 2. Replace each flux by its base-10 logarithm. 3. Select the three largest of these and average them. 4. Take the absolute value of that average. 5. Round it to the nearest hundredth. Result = 1.18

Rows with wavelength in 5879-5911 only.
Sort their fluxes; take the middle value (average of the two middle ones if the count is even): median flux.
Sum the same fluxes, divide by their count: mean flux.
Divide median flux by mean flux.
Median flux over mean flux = 1.018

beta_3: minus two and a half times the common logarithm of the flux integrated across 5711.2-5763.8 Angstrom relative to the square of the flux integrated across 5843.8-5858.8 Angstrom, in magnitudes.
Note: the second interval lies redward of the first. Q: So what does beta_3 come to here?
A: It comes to 4.5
